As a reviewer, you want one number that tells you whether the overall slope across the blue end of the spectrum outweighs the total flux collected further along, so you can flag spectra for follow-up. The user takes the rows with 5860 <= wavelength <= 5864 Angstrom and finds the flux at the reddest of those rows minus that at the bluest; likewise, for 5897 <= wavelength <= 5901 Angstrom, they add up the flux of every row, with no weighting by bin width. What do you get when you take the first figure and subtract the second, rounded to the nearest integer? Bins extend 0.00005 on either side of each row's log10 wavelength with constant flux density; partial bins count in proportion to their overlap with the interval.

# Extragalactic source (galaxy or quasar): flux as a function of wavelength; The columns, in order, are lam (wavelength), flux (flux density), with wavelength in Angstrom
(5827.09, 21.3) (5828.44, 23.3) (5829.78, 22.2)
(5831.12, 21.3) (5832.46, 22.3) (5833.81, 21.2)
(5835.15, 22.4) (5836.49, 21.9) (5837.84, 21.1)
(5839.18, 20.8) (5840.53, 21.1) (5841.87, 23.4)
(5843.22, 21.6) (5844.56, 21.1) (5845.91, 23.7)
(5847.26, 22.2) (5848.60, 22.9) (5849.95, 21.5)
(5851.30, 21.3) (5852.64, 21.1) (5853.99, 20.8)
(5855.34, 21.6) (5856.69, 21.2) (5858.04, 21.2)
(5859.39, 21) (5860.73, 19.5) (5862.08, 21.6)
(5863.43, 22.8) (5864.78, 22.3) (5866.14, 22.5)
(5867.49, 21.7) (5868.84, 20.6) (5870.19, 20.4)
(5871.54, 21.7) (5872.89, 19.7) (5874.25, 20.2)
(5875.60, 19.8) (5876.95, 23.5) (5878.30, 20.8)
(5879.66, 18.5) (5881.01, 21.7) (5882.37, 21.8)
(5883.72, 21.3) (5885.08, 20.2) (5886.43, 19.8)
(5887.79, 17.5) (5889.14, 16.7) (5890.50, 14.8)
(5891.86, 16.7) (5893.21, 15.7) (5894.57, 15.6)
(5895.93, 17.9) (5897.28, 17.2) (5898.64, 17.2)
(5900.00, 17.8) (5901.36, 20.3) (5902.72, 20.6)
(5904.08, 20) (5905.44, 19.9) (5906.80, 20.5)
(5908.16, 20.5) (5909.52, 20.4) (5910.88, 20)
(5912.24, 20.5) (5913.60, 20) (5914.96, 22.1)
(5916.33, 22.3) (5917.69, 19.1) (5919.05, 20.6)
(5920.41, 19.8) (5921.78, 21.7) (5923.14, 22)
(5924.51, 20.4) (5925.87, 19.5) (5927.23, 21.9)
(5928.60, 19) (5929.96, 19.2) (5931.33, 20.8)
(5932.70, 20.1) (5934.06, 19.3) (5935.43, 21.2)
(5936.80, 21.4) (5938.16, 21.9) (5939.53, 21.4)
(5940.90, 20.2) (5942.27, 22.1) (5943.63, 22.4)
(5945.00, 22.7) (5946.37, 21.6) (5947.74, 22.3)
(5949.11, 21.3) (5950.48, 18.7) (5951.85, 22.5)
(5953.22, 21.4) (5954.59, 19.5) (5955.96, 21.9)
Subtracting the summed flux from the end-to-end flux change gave -49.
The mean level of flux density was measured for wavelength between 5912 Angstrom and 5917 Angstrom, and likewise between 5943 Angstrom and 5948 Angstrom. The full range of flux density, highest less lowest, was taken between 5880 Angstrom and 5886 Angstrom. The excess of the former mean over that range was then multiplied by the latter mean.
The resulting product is 437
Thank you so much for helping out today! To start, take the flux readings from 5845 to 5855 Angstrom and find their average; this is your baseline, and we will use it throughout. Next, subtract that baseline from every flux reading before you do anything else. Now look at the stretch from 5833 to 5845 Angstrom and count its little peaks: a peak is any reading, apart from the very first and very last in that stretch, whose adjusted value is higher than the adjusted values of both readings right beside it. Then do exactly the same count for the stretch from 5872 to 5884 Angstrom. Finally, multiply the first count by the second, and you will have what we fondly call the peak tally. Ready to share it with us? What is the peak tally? 6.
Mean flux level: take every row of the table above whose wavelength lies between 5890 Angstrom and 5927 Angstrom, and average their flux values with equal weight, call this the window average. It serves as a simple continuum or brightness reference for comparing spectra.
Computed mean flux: 19.4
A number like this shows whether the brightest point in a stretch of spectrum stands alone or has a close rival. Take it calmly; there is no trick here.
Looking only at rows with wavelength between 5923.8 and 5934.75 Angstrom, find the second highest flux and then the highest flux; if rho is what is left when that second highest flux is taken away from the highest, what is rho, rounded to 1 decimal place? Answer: 1.1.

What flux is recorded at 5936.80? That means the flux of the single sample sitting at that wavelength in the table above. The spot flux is 21.4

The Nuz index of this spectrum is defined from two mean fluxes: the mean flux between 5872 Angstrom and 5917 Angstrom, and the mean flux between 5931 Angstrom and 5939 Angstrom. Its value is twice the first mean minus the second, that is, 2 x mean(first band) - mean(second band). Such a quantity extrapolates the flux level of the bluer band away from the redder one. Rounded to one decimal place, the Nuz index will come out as 18.1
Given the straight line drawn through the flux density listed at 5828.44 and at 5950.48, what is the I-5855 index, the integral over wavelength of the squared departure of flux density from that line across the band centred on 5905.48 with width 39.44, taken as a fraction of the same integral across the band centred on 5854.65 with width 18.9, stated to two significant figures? 11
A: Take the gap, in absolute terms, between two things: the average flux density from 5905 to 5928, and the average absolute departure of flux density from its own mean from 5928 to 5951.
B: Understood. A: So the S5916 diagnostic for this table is 19.6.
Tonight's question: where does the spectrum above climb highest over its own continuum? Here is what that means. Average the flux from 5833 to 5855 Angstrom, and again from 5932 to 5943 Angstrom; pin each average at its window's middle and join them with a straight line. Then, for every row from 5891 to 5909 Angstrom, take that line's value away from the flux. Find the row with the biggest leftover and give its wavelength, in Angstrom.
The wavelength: 5902.72 Angstrom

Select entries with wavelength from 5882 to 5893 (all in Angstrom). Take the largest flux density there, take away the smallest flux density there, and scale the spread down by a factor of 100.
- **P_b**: 0.070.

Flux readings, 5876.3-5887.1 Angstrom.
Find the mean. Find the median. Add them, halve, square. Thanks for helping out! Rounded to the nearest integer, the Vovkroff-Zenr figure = 441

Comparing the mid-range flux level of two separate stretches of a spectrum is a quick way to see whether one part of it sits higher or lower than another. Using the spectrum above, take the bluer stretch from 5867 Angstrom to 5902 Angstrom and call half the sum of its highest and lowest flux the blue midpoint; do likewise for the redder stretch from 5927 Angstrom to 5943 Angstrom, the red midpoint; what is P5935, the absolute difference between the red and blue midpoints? 1.4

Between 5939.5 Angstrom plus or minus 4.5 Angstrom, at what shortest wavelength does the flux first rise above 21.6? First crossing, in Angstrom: 5938.16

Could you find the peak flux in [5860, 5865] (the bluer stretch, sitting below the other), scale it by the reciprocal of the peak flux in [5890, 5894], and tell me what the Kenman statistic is 1.37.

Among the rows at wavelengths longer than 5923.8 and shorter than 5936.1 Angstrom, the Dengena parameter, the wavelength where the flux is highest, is 5927.23 Angstrom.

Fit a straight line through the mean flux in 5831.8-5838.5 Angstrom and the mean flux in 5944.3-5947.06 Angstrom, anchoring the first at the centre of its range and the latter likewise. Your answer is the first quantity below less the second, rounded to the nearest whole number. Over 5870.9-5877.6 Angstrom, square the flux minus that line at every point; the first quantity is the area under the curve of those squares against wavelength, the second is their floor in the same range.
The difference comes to 20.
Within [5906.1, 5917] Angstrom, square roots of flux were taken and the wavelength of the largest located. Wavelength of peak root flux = 5916.33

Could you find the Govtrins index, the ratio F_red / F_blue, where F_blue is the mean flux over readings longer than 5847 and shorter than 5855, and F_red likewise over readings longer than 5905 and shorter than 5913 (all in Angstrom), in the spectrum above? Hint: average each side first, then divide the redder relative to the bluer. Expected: 0.94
